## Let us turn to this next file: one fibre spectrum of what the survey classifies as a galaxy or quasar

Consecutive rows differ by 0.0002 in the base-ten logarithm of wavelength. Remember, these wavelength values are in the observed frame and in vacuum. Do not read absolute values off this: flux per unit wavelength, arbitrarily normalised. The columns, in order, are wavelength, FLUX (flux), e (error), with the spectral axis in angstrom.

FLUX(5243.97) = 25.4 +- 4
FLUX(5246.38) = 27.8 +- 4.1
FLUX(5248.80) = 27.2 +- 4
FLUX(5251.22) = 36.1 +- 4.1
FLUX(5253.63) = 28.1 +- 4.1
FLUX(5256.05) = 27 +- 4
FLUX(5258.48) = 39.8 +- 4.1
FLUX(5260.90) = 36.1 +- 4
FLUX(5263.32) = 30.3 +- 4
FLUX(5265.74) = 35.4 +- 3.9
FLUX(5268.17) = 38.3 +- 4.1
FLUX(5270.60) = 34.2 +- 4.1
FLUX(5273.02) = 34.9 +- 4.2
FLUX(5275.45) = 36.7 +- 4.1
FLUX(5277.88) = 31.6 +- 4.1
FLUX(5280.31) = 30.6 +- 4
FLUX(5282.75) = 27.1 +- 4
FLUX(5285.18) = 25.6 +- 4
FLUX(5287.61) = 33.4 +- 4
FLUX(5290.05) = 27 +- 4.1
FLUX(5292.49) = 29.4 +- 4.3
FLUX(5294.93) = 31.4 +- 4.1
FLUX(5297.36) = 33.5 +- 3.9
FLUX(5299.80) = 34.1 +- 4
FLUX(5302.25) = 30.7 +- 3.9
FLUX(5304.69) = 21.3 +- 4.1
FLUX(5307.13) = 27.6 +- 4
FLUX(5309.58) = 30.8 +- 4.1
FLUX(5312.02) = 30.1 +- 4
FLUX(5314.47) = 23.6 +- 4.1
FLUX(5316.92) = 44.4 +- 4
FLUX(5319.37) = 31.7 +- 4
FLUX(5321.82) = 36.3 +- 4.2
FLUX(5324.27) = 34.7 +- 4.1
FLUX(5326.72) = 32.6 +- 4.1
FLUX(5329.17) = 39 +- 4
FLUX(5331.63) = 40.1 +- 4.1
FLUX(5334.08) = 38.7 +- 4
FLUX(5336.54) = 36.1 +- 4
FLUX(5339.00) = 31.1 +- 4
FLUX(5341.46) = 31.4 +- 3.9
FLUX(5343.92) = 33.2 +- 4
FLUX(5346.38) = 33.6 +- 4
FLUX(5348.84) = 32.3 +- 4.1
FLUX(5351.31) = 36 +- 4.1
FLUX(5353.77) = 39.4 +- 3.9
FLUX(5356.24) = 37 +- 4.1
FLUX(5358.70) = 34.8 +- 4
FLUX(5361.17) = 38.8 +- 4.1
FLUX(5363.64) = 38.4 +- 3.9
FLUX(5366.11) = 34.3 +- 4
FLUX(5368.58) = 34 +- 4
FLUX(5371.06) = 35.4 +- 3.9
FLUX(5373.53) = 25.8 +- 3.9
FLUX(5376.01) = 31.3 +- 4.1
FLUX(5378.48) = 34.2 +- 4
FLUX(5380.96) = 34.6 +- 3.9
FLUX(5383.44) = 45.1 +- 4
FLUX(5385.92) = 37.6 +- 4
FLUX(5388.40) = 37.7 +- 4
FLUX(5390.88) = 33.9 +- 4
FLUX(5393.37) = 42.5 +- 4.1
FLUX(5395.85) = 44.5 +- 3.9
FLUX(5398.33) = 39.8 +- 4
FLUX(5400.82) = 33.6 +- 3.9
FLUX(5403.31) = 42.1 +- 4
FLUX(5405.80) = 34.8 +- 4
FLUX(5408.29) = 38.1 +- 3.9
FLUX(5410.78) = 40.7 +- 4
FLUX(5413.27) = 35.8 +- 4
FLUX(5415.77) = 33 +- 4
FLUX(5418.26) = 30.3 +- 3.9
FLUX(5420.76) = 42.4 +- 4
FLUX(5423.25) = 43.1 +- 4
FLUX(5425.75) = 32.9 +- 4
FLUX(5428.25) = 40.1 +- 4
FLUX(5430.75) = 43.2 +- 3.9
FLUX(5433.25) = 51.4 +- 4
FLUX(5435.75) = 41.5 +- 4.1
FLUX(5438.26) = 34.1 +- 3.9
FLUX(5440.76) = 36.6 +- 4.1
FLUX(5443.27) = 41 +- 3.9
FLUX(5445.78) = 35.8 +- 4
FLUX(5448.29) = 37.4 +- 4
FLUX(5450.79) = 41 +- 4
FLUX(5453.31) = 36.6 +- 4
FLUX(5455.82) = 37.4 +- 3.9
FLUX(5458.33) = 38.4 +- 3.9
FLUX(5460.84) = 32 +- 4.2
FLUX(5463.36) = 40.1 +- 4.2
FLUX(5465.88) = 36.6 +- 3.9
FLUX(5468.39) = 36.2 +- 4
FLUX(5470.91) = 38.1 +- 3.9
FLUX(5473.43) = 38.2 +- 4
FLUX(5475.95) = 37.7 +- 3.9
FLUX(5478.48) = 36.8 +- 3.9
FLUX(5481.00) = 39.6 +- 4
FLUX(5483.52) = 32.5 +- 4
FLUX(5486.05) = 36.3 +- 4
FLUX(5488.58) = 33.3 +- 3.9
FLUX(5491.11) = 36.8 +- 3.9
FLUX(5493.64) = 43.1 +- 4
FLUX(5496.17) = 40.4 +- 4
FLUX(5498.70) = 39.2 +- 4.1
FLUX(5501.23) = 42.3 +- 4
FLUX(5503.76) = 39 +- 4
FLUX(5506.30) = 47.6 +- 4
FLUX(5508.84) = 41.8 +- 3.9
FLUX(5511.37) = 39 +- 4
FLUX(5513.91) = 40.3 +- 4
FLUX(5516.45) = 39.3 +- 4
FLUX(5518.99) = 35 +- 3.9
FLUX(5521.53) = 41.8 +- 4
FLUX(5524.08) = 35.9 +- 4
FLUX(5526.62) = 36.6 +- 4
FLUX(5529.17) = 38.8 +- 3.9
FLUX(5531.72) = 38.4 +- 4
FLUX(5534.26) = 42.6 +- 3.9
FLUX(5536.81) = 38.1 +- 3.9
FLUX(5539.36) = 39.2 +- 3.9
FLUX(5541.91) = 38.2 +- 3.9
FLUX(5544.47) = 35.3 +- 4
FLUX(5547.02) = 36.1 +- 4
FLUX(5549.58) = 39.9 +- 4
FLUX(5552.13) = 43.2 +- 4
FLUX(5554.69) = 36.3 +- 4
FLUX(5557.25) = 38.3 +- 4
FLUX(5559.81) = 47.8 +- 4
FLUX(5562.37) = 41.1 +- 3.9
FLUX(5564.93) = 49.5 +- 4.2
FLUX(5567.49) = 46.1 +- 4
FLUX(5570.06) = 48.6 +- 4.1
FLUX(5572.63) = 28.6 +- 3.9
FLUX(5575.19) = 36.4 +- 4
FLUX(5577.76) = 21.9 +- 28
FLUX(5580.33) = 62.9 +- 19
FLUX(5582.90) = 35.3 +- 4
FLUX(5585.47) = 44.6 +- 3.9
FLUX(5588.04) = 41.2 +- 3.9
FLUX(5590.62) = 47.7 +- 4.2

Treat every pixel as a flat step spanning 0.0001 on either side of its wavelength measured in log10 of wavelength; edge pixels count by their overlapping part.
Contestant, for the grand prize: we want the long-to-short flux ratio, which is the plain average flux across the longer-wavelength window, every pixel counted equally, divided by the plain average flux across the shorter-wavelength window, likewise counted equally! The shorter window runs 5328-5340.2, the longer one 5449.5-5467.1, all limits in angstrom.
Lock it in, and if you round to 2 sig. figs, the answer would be 1.0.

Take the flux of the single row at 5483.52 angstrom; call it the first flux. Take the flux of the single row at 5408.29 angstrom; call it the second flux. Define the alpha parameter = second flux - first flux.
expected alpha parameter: 6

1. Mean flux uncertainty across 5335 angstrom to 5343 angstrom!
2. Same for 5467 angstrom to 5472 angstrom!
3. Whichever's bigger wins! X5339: 3.97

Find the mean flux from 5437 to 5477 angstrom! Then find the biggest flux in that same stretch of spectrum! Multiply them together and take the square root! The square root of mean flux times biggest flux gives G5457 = 39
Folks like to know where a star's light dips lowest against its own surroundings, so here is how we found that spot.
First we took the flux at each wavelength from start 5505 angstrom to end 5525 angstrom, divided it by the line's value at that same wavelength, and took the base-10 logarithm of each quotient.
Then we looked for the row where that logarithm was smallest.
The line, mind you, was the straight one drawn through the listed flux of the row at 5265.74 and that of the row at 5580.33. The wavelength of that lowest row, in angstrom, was 5518.99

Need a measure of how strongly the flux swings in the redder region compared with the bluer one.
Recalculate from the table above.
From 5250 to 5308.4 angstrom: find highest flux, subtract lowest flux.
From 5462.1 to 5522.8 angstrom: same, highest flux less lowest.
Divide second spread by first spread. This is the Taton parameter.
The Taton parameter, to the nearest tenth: 0.8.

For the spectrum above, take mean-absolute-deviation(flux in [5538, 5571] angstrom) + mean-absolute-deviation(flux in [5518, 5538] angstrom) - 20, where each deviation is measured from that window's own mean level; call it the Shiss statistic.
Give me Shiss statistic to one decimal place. -13.7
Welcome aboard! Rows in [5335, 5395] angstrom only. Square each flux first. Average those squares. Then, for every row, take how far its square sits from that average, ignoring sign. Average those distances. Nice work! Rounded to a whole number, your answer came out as 210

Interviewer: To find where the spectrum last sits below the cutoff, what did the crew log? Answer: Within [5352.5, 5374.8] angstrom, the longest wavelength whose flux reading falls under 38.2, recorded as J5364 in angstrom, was 5373.53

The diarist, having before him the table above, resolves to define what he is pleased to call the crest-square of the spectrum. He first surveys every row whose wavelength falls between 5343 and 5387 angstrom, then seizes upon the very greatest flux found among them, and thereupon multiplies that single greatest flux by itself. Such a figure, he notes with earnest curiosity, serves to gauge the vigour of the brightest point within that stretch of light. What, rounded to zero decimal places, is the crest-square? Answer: 2034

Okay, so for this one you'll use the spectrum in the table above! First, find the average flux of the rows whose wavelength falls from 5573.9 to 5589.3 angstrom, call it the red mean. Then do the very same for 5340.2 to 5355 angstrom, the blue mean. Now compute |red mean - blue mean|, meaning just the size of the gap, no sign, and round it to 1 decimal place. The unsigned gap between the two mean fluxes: 6.1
